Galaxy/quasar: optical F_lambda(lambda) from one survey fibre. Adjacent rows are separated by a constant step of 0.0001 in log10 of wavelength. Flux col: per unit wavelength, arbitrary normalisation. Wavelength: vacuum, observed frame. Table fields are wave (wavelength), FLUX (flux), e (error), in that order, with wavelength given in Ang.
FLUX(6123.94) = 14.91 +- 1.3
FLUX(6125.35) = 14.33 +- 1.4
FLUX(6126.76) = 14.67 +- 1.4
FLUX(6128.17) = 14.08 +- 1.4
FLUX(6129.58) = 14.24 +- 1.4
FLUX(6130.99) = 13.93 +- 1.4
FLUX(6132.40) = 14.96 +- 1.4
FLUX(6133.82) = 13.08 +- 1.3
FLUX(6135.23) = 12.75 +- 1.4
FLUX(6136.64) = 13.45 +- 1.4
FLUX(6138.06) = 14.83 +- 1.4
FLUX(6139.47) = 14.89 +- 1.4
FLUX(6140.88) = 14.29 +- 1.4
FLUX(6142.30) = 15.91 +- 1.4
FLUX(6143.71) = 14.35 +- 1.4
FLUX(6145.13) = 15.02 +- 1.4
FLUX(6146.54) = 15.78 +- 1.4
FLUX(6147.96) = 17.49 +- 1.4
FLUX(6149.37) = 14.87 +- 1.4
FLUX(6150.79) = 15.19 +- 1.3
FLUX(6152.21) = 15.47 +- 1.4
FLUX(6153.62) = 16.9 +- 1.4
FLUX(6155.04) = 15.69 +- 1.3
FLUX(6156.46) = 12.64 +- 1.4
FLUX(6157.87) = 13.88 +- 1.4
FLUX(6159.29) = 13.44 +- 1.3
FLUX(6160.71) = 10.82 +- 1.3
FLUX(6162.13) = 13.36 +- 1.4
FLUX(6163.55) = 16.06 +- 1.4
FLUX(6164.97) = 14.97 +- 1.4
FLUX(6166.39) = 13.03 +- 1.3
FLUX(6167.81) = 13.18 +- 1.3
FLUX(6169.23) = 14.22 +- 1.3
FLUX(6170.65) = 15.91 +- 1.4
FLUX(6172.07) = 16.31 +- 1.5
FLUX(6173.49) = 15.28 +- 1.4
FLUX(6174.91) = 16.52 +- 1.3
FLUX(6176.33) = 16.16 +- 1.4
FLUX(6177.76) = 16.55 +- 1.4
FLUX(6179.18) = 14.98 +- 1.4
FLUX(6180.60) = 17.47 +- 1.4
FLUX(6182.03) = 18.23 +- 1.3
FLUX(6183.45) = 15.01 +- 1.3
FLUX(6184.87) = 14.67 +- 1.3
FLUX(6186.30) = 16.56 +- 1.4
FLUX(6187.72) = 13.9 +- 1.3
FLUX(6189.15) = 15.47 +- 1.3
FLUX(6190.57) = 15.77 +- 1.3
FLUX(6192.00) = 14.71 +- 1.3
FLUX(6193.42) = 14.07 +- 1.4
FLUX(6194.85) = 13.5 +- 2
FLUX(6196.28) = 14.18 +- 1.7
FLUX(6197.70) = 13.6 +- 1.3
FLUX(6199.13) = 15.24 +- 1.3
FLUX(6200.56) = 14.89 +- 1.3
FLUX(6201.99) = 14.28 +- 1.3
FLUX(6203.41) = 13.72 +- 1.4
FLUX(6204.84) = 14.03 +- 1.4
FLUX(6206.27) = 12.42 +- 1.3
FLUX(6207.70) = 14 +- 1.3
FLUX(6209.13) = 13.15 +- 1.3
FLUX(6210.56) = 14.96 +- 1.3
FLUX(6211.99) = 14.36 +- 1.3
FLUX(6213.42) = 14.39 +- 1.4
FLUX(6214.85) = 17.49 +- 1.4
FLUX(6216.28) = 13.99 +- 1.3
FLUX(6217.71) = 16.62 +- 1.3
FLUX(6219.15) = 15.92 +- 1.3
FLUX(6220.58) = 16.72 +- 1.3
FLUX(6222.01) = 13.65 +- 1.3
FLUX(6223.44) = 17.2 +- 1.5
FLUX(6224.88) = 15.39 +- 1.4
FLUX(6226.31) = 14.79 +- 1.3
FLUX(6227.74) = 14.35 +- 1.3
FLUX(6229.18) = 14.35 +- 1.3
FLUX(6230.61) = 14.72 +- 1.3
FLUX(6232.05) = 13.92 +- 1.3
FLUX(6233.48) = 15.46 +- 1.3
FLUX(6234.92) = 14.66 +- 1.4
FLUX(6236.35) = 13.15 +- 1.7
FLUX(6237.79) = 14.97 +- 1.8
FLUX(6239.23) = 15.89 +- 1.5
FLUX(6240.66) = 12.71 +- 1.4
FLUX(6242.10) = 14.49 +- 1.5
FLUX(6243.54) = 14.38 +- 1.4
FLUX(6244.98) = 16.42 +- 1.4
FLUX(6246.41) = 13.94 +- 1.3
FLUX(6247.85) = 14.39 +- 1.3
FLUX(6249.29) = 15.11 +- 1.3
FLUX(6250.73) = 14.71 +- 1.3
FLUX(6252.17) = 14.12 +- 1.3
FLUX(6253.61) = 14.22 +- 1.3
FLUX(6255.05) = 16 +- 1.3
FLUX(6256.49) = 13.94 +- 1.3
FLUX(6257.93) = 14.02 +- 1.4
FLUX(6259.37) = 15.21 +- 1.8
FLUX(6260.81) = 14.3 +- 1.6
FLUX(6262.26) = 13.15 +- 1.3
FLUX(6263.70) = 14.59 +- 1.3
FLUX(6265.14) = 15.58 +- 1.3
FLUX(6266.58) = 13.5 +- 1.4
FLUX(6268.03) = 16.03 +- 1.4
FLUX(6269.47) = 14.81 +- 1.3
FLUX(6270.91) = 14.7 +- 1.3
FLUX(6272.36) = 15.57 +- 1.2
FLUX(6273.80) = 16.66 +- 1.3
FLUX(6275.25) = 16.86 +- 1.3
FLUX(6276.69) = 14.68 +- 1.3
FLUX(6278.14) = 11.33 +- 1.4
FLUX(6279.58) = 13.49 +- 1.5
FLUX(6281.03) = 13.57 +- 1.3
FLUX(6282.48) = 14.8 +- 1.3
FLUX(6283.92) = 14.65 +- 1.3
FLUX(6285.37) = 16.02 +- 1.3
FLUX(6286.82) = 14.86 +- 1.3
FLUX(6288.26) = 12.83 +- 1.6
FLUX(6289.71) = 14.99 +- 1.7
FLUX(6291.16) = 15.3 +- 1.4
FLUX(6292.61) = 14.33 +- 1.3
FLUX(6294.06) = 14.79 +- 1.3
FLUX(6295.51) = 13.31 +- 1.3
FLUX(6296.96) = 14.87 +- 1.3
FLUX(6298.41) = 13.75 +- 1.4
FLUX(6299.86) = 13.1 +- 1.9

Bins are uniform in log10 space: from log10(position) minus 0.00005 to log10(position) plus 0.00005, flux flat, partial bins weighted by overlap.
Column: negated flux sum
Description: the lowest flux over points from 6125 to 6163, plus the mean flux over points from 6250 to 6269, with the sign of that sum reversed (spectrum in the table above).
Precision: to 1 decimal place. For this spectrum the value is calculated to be -25.4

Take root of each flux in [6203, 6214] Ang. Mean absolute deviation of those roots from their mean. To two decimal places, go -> 0.08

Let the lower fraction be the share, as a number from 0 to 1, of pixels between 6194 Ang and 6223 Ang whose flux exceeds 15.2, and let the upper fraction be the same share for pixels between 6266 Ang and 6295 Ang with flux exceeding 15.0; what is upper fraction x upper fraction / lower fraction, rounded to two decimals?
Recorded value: 0.36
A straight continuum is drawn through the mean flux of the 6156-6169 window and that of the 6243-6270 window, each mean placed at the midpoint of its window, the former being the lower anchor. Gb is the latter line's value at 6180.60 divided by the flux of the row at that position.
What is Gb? 0.79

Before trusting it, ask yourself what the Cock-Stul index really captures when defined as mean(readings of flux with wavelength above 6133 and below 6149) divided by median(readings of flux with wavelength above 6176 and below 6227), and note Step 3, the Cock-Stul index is 0.99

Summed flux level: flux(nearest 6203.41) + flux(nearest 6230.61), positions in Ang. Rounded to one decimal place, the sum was 28.4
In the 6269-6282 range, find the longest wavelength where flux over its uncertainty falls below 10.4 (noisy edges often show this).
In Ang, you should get 6279.58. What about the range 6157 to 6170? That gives 6167.81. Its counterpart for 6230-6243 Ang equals 6242.10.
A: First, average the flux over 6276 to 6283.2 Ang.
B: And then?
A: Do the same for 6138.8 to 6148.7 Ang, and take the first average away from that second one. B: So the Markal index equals 1.8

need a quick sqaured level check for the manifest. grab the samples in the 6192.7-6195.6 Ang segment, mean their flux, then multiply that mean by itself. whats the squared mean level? 190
